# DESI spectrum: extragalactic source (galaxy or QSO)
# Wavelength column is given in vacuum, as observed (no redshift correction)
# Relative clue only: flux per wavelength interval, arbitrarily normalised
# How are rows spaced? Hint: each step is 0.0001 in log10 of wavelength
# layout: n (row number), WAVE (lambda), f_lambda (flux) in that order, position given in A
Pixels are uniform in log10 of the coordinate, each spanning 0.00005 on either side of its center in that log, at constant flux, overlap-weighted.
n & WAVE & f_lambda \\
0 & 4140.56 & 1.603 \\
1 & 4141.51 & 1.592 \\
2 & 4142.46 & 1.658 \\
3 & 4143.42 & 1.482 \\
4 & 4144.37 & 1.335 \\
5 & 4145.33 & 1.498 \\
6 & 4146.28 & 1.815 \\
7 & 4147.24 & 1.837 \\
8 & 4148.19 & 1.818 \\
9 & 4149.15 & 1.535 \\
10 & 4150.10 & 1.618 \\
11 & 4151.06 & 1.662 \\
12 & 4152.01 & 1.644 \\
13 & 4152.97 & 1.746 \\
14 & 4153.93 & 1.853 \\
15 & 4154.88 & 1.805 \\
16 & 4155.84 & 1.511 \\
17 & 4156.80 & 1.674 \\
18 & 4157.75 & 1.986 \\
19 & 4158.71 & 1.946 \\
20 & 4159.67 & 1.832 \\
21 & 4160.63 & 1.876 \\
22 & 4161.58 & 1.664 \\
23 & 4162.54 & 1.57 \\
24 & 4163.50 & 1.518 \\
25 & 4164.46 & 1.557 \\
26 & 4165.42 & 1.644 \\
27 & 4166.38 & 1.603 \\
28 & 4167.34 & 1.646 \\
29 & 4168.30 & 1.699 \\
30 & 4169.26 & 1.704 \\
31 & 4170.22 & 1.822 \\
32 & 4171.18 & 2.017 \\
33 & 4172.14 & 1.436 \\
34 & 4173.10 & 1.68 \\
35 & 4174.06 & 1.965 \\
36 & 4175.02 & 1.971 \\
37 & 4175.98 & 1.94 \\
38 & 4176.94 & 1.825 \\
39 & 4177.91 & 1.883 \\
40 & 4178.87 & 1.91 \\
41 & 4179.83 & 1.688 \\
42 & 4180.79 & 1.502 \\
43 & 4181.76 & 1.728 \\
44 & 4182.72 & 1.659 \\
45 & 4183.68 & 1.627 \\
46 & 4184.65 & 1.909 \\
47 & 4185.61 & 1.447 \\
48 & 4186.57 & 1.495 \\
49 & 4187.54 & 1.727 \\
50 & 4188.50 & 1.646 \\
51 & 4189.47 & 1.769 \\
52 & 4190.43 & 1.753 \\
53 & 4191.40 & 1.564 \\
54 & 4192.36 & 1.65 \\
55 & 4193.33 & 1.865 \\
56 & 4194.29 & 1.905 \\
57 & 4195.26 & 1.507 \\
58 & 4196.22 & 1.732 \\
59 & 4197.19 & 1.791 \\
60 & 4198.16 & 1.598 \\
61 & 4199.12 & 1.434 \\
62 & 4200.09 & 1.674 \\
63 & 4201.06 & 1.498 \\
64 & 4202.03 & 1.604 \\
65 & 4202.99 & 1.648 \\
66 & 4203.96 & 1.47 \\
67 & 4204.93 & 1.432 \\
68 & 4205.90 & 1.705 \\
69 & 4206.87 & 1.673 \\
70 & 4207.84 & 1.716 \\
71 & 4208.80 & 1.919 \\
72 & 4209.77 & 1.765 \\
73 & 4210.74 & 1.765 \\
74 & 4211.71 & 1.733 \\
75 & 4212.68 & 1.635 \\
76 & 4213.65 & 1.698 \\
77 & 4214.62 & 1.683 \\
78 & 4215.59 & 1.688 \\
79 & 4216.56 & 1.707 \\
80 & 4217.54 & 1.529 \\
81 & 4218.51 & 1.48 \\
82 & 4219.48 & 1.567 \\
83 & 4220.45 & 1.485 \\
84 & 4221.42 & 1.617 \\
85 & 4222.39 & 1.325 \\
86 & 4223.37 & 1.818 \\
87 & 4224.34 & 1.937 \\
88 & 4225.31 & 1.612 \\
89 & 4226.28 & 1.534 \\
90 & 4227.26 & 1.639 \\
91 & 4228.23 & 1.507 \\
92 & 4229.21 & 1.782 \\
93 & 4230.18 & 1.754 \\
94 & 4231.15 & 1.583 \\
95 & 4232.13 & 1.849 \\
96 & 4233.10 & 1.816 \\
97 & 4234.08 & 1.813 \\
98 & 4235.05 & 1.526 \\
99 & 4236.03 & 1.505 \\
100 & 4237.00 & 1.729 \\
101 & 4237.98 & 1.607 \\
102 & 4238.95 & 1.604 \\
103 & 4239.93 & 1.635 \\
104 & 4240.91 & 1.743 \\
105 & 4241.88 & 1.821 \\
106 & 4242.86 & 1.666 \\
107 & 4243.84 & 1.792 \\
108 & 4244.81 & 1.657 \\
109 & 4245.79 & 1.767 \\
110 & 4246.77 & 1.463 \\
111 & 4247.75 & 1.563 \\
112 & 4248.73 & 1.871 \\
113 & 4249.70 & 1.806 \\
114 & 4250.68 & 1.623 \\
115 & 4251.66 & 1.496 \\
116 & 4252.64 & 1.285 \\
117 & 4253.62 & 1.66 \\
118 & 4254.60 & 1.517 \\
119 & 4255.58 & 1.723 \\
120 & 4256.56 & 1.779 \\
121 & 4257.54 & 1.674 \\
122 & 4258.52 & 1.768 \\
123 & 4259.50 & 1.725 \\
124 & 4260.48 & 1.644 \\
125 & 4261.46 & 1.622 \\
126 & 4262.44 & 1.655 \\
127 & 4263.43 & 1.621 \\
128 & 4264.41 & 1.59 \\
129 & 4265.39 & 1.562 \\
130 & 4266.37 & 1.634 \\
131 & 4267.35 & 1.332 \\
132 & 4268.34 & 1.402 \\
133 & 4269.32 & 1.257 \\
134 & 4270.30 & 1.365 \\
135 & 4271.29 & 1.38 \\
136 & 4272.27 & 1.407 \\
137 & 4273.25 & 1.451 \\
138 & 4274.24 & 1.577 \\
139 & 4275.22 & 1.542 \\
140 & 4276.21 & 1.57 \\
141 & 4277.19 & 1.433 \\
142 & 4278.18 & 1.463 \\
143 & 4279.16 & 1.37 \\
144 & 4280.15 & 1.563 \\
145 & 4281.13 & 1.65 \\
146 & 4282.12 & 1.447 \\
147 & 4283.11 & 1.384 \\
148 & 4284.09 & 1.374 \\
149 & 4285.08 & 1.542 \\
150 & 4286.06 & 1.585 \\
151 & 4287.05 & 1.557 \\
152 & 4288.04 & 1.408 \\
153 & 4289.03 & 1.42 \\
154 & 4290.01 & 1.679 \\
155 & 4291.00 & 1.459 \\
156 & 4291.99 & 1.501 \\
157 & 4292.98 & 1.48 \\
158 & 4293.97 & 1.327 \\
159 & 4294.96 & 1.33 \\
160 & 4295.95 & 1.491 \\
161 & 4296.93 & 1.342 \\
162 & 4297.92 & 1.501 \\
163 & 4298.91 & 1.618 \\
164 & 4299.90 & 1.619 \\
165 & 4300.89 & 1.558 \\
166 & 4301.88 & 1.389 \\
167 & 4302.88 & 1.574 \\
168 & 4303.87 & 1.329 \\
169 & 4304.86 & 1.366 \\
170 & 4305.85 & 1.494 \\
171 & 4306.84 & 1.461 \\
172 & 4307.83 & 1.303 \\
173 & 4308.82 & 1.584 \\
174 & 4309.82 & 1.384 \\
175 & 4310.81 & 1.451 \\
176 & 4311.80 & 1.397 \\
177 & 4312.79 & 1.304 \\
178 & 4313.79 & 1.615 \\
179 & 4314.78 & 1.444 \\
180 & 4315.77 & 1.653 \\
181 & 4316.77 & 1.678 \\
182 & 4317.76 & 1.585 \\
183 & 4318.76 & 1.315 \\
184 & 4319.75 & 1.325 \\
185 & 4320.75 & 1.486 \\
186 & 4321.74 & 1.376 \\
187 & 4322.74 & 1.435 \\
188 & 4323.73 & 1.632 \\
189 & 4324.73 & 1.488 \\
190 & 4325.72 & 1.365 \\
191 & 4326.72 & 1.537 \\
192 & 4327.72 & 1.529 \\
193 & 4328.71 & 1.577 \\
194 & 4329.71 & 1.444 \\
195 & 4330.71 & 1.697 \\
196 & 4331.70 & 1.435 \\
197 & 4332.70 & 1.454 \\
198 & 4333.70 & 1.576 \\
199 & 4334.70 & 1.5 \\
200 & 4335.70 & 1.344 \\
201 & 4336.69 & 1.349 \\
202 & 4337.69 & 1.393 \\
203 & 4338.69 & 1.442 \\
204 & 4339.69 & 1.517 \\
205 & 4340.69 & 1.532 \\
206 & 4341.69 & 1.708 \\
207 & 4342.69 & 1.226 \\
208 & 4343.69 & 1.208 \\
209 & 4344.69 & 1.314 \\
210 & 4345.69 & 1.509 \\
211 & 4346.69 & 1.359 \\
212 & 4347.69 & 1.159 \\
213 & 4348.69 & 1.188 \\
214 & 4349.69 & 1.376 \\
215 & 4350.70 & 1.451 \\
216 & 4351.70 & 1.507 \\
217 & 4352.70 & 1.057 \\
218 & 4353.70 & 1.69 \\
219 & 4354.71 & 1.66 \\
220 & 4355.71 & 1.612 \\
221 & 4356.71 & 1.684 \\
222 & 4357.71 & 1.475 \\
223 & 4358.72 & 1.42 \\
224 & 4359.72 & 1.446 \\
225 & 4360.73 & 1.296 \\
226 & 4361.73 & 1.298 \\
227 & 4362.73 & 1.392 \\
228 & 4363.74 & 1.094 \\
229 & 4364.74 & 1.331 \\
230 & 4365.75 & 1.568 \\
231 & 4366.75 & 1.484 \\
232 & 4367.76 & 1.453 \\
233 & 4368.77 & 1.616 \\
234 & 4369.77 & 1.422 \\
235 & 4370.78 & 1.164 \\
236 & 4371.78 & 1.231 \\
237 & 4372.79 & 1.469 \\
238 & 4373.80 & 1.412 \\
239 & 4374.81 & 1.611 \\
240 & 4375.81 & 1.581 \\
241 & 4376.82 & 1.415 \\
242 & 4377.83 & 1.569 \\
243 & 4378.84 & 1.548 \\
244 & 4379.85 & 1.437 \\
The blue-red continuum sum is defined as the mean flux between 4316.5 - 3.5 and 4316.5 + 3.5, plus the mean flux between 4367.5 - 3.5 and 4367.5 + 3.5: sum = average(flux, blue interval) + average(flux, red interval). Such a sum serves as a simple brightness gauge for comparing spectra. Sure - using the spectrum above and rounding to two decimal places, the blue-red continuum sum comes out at 2.95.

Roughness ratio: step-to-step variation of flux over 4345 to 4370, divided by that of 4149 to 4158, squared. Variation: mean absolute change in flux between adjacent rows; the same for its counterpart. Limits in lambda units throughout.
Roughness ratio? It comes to 1.41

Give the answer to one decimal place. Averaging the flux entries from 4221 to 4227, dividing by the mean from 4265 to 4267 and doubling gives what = 2.1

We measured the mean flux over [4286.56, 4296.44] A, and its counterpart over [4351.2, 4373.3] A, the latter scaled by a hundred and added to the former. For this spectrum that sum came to 144.1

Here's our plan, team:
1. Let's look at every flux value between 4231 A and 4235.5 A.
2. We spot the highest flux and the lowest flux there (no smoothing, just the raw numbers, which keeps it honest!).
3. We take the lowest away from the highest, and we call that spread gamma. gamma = 0.32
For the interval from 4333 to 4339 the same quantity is 0.23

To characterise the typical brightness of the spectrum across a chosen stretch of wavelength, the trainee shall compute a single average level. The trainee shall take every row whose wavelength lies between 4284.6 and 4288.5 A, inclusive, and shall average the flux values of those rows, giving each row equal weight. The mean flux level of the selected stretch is 1.52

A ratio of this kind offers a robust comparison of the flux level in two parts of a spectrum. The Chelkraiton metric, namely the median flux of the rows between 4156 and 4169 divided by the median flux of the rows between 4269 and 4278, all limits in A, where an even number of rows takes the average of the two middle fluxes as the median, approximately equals 1.16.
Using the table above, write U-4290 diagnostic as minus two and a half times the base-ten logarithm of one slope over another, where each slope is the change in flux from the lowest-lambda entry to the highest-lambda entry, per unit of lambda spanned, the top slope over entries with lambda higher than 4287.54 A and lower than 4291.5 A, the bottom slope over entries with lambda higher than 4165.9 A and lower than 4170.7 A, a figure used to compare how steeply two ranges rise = 1.3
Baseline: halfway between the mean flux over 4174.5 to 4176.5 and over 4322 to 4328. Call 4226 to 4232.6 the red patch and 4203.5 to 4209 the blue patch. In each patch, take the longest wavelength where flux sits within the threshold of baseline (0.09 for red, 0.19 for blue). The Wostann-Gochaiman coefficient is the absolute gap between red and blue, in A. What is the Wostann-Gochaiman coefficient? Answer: 22.3 A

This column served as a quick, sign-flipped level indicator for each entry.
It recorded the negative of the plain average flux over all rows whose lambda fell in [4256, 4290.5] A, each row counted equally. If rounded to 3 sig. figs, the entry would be -1.53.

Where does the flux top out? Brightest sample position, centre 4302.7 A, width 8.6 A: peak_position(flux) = 4299.90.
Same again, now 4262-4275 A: 4262.44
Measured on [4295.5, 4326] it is 4316.77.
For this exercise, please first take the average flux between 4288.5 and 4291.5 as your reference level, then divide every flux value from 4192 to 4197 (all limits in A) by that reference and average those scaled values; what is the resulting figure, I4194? 1.14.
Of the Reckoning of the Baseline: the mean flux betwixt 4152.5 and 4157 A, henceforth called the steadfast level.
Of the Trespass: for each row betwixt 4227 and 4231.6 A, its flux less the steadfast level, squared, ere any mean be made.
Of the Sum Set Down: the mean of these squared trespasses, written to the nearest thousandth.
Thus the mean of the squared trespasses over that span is 0.015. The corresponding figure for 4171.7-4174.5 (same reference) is 0.047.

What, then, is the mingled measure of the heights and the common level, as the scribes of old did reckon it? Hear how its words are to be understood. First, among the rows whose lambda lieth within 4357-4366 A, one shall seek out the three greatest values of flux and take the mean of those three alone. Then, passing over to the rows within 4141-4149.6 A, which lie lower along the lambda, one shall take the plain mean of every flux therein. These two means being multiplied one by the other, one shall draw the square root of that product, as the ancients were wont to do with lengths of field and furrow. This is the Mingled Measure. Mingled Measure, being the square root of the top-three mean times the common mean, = 1.56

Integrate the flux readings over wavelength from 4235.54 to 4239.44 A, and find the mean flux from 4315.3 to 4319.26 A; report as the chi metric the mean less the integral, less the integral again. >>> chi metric -11.0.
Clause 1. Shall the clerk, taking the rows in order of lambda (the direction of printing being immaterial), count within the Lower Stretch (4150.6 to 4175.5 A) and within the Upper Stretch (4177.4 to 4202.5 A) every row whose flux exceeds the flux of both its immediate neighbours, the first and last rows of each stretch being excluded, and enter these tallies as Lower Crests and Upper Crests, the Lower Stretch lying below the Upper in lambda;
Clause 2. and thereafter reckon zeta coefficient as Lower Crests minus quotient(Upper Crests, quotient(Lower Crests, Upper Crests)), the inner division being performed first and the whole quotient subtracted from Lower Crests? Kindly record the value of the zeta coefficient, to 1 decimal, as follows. -7.8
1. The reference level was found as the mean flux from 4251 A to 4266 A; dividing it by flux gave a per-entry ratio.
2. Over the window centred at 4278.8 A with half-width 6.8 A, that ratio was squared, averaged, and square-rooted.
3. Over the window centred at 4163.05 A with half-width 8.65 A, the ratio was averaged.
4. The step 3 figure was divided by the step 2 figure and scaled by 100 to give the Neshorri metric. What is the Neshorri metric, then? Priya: 86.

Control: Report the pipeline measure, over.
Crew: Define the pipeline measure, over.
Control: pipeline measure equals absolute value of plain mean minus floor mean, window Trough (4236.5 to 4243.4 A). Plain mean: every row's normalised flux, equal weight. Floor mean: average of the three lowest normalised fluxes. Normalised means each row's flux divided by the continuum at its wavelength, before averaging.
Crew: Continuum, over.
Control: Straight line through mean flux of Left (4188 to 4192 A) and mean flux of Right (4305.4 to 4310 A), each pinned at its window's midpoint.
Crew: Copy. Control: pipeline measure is 0.046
